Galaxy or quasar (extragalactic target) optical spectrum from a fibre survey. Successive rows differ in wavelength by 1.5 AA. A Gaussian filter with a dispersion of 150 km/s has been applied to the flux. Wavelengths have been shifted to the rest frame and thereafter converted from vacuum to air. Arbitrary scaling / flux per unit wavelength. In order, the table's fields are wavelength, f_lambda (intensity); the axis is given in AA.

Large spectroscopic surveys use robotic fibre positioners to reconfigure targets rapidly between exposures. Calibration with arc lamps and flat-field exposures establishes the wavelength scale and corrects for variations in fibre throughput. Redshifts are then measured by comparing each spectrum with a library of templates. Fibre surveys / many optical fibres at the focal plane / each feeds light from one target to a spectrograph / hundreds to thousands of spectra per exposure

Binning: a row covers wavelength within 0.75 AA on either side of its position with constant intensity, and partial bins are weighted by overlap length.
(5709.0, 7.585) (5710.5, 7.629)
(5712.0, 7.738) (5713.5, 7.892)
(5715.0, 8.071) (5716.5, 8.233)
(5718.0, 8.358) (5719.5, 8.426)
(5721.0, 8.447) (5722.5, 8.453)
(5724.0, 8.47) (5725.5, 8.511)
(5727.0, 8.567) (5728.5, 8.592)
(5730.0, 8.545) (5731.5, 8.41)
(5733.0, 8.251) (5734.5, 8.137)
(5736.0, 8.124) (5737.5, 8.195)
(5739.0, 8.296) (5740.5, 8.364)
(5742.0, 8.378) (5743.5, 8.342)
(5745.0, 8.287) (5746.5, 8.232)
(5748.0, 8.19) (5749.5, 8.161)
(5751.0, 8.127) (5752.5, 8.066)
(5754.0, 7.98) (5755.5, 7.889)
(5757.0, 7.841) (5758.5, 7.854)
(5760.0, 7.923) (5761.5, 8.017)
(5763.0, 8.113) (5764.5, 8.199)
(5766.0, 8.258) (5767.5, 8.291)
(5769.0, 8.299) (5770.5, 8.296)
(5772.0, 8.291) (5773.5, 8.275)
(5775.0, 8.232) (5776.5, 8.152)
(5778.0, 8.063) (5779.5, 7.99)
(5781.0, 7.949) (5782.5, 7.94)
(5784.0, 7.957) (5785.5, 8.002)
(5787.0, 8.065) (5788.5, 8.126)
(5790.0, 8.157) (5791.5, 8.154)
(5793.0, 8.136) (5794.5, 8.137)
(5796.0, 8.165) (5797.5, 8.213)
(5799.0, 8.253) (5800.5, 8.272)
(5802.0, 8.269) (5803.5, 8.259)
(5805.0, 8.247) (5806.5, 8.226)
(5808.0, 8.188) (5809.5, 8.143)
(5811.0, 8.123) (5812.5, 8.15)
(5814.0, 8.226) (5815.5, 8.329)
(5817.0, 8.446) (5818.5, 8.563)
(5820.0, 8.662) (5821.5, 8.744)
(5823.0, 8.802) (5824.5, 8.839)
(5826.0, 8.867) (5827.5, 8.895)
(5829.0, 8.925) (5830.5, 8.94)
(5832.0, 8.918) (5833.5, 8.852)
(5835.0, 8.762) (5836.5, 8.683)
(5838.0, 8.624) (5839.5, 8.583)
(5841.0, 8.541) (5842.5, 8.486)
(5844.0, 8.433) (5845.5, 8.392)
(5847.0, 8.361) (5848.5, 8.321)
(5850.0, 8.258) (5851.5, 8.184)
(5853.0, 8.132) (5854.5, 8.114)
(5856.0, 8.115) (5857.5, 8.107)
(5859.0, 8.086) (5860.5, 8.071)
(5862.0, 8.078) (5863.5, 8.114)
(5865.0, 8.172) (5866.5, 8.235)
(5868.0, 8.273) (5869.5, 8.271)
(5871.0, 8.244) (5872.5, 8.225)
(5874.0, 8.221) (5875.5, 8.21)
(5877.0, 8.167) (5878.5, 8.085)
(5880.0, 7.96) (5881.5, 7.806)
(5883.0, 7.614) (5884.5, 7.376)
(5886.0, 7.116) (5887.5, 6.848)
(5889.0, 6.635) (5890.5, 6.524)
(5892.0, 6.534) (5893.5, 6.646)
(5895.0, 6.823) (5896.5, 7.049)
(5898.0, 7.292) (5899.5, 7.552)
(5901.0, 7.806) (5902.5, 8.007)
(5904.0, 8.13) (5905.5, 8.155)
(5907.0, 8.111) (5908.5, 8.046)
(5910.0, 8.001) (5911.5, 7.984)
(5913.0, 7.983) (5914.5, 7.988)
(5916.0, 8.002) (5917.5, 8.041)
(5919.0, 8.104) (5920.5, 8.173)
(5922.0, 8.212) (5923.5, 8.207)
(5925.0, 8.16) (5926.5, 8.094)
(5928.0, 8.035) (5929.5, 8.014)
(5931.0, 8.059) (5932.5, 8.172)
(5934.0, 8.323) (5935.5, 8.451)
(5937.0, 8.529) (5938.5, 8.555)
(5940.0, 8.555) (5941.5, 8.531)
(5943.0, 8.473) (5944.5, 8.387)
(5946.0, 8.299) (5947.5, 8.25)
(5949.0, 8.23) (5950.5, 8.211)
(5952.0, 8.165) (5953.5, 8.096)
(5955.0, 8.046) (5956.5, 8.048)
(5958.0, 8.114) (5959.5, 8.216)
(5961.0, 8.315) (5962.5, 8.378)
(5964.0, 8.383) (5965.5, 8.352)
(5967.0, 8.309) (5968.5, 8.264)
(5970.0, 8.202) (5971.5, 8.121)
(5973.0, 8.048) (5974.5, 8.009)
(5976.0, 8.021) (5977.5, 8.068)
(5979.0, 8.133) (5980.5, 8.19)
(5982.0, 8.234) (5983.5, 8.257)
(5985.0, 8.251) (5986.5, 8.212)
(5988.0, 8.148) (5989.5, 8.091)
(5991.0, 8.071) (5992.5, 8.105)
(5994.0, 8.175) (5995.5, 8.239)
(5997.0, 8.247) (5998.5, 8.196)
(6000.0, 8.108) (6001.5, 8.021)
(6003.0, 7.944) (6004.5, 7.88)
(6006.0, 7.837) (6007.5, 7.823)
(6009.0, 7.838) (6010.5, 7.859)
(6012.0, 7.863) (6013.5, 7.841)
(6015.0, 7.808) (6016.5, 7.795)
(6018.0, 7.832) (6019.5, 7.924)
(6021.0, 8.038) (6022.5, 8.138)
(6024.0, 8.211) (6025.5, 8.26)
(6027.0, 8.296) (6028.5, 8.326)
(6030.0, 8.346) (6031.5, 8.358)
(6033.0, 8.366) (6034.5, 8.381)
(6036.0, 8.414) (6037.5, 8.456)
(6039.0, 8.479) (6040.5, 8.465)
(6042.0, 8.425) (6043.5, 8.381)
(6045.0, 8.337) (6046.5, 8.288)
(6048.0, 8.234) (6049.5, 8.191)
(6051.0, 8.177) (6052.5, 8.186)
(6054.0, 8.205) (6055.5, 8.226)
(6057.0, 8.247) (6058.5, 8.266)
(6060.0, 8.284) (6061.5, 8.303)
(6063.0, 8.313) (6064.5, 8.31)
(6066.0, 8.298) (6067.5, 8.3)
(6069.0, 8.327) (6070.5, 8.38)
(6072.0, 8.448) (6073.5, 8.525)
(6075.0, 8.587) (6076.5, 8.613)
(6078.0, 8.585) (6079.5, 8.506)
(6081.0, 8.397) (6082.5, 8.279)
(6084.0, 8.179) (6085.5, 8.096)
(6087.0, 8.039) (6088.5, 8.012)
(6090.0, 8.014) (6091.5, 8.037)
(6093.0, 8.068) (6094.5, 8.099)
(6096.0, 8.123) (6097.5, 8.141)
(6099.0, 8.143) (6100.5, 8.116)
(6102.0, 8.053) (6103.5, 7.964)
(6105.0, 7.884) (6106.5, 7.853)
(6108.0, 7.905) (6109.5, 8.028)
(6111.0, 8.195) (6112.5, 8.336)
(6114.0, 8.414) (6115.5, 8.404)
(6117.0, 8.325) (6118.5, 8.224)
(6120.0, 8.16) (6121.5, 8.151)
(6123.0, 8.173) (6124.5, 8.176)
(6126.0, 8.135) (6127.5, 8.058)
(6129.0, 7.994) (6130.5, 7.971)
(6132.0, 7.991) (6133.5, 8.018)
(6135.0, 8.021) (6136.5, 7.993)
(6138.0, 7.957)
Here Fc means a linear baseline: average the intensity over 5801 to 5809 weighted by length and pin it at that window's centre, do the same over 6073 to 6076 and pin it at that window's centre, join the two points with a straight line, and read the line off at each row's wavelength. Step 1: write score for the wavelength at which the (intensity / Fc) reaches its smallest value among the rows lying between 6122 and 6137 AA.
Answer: 6130.5 AA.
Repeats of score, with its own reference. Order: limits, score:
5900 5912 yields 5901.0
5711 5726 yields 5712.0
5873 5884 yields 5883.0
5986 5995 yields 5991.0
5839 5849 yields 5848.5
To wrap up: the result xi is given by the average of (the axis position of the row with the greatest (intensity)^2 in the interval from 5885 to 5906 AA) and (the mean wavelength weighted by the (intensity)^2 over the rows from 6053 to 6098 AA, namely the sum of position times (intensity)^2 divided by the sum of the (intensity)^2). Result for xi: 5990.5 AA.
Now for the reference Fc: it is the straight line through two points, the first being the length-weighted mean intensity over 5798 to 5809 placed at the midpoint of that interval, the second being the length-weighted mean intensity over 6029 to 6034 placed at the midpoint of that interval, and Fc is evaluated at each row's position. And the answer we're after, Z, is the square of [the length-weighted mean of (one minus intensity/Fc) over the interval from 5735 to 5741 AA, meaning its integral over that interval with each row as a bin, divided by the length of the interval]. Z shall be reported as 0.0000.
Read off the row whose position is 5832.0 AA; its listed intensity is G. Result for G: 8.918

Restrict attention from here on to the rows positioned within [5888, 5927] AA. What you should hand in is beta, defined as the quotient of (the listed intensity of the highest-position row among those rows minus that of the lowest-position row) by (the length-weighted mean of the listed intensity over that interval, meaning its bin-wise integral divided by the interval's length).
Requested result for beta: 0.19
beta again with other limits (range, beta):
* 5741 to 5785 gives -0.05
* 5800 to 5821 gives 0.05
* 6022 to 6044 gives 0.03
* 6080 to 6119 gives -0.02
